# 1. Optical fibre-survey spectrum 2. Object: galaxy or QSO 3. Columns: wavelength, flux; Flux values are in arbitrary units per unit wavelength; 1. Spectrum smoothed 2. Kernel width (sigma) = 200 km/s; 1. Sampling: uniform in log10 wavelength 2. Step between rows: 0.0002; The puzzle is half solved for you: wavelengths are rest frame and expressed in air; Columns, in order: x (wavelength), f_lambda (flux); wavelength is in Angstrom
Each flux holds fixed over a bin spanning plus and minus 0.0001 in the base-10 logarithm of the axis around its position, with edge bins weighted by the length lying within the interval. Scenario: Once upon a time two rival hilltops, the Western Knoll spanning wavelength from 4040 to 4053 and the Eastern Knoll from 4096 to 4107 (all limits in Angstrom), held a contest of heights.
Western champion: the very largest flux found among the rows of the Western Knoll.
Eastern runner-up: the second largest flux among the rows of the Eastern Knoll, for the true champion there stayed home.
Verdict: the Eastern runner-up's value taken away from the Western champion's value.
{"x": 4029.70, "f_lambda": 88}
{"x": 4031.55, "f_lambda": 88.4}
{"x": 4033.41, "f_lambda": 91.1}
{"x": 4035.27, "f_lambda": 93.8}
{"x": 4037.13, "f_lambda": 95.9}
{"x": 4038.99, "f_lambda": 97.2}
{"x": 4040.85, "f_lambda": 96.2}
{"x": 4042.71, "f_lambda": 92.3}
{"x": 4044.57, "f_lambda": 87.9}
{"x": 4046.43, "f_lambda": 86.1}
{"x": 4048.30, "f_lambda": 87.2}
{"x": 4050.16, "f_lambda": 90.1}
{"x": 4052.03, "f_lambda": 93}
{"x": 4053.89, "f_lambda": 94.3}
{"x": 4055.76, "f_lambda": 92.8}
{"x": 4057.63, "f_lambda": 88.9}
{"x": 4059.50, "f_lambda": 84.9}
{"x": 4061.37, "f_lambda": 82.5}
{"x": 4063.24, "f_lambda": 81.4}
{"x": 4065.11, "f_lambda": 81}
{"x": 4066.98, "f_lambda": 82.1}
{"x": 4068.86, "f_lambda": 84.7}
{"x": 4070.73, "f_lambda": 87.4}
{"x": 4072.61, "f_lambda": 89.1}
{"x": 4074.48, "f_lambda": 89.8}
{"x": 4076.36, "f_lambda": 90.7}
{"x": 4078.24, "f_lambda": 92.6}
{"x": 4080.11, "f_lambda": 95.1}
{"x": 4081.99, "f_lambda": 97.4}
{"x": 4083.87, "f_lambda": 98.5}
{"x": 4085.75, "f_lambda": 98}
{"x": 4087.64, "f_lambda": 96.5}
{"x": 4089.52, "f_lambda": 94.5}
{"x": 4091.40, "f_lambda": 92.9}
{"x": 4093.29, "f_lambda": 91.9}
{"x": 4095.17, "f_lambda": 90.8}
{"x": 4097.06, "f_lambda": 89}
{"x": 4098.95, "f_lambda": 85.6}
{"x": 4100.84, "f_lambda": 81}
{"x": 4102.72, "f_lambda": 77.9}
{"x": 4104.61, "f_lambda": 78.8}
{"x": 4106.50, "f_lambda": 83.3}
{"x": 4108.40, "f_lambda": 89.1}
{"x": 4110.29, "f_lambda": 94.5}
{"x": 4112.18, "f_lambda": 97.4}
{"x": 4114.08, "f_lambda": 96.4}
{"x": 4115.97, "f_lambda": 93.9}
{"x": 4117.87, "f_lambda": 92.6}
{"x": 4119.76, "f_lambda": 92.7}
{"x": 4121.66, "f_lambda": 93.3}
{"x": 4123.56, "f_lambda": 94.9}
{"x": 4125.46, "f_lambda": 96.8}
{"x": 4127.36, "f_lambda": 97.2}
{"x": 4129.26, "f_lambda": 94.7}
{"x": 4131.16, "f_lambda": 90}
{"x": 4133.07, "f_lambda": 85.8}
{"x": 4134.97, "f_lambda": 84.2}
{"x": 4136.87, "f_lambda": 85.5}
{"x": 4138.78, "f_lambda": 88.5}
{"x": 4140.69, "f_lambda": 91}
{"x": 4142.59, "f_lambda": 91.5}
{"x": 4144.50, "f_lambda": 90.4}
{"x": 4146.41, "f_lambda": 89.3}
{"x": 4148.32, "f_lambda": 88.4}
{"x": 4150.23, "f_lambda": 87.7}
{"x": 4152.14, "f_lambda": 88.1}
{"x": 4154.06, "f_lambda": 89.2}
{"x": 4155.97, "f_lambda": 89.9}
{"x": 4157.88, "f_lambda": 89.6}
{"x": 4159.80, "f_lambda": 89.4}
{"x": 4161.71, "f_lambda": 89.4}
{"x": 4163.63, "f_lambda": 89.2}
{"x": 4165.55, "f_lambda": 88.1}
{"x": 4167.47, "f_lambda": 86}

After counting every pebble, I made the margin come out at 10.6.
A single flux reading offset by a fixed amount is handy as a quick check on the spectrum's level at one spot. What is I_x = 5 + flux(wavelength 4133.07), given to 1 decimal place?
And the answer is 90.8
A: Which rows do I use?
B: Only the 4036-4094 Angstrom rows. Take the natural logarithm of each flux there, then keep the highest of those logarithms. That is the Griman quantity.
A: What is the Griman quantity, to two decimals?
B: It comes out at 4.59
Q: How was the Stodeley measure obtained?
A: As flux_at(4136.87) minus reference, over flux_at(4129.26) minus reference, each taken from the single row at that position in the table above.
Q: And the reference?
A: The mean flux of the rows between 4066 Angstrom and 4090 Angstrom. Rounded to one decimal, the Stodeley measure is -2.4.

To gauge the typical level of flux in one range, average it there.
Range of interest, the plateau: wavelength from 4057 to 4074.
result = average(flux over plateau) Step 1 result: 84.7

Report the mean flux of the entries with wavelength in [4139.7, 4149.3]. 90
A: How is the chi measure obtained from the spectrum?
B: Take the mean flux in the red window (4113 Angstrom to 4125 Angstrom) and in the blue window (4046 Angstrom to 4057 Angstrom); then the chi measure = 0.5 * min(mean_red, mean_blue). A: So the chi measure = 45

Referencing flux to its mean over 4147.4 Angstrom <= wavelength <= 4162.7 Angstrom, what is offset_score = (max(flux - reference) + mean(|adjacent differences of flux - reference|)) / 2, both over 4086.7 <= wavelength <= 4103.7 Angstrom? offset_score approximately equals 4.9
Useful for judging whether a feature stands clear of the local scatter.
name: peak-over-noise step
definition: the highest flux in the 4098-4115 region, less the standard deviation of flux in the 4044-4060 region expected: 94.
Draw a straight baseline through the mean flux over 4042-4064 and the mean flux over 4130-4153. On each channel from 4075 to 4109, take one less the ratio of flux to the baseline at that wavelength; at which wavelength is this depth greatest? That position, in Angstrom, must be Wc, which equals 4102.72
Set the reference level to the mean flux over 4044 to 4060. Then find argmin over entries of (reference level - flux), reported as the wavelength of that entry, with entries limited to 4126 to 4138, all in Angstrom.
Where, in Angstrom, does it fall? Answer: 4127.36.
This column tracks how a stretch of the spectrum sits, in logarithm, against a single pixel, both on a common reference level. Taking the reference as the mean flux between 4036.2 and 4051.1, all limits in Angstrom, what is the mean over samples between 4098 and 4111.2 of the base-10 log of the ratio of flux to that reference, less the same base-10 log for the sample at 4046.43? -0.010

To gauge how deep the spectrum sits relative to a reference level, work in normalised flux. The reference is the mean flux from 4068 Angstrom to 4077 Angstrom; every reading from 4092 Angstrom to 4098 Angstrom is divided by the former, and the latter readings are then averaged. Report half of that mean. 0.513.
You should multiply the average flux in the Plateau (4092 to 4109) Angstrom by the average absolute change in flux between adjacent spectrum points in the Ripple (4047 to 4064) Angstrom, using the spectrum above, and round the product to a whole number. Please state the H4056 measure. 213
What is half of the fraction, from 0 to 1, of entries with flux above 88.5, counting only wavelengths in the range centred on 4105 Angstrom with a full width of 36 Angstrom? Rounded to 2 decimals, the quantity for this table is 0.37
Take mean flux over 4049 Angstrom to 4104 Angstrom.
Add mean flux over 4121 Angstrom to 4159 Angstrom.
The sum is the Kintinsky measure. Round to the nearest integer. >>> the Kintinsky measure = 180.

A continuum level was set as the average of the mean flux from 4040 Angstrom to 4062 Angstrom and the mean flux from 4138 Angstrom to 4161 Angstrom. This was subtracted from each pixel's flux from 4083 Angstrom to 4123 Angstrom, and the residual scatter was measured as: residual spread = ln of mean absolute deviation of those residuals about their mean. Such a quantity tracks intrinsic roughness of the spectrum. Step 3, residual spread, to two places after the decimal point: 1.59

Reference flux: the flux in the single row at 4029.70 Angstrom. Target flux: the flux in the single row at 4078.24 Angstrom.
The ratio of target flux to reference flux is 1.05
